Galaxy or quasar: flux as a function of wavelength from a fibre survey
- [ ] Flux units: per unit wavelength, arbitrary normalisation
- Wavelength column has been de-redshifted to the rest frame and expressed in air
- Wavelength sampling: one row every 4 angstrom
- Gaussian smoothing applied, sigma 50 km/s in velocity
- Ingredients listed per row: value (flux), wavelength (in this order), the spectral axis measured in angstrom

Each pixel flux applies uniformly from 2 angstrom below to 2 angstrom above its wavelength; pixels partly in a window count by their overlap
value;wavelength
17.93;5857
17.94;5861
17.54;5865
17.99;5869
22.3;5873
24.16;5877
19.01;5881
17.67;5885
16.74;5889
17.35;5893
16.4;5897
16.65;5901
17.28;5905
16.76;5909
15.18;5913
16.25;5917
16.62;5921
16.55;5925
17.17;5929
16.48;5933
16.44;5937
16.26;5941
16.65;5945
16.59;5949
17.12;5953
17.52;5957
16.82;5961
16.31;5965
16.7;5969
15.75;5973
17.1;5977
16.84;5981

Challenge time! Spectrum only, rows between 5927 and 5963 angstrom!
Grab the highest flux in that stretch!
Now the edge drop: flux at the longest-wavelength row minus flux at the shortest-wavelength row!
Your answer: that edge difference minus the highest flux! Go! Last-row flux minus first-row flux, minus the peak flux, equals -18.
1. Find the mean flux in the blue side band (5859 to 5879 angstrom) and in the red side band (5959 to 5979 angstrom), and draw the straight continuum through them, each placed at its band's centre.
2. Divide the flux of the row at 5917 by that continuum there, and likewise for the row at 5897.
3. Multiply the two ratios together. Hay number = 0.76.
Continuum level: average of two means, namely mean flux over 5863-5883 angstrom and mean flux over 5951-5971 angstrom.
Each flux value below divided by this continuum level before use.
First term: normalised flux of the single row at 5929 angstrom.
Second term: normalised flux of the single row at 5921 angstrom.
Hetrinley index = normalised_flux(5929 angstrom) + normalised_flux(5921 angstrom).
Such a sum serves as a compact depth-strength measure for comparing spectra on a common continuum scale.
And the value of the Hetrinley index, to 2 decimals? 1.82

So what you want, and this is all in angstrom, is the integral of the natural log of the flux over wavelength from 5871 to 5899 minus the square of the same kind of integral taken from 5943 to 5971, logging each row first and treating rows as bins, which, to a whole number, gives -6162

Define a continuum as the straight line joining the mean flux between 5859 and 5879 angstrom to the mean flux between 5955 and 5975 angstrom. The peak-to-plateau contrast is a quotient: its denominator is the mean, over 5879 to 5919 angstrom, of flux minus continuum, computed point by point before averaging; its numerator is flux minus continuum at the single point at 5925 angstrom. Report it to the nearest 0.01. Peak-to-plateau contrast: 0.73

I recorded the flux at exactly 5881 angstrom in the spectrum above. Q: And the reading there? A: 19.01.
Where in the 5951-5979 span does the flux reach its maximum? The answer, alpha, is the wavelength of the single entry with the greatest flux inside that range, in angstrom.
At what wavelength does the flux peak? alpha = 5957 angstrom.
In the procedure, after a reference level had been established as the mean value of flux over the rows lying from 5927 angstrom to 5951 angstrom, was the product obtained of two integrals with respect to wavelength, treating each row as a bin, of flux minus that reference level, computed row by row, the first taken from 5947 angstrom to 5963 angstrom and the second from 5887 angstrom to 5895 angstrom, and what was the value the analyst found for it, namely 24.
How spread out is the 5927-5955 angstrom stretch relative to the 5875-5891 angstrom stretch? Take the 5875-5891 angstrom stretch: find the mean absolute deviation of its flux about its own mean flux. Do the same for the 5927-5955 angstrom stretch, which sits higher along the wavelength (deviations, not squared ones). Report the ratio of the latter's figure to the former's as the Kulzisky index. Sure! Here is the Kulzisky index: 0.11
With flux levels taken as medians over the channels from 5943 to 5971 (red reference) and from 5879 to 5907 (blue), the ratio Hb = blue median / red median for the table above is 1.03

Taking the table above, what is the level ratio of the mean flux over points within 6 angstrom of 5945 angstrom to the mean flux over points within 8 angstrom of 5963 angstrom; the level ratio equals 0.98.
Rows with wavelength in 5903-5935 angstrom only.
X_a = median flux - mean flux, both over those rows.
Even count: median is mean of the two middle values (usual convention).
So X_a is 0.05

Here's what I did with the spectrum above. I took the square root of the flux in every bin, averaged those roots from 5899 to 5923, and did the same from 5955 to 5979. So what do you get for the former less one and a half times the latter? -2.07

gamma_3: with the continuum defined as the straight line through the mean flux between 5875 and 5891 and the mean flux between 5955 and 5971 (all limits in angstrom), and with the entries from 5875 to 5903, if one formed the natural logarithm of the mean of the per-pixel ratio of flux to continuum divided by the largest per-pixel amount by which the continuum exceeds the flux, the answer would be -0.99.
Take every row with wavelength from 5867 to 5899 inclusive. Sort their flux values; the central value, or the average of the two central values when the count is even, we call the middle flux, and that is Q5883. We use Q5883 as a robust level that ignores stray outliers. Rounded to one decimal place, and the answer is 17.8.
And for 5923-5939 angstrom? 16.5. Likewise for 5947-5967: 16.8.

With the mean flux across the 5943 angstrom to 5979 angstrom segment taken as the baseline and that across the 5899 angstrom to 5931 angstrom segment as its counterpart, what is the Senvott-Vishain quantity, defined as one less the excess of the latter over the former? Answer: 1.2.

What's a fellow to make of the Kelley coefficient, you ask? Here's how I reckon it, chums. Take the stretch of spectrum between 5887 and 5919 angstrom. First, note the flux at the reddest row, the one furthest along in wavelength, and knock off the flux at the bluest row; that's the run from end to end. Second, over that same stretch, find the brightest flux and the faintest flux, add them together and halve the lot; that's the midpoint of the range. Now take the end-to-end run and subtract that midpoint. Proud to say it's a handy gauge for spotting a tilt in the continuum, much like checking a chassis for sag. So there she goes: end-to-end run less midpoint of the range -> -16.8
